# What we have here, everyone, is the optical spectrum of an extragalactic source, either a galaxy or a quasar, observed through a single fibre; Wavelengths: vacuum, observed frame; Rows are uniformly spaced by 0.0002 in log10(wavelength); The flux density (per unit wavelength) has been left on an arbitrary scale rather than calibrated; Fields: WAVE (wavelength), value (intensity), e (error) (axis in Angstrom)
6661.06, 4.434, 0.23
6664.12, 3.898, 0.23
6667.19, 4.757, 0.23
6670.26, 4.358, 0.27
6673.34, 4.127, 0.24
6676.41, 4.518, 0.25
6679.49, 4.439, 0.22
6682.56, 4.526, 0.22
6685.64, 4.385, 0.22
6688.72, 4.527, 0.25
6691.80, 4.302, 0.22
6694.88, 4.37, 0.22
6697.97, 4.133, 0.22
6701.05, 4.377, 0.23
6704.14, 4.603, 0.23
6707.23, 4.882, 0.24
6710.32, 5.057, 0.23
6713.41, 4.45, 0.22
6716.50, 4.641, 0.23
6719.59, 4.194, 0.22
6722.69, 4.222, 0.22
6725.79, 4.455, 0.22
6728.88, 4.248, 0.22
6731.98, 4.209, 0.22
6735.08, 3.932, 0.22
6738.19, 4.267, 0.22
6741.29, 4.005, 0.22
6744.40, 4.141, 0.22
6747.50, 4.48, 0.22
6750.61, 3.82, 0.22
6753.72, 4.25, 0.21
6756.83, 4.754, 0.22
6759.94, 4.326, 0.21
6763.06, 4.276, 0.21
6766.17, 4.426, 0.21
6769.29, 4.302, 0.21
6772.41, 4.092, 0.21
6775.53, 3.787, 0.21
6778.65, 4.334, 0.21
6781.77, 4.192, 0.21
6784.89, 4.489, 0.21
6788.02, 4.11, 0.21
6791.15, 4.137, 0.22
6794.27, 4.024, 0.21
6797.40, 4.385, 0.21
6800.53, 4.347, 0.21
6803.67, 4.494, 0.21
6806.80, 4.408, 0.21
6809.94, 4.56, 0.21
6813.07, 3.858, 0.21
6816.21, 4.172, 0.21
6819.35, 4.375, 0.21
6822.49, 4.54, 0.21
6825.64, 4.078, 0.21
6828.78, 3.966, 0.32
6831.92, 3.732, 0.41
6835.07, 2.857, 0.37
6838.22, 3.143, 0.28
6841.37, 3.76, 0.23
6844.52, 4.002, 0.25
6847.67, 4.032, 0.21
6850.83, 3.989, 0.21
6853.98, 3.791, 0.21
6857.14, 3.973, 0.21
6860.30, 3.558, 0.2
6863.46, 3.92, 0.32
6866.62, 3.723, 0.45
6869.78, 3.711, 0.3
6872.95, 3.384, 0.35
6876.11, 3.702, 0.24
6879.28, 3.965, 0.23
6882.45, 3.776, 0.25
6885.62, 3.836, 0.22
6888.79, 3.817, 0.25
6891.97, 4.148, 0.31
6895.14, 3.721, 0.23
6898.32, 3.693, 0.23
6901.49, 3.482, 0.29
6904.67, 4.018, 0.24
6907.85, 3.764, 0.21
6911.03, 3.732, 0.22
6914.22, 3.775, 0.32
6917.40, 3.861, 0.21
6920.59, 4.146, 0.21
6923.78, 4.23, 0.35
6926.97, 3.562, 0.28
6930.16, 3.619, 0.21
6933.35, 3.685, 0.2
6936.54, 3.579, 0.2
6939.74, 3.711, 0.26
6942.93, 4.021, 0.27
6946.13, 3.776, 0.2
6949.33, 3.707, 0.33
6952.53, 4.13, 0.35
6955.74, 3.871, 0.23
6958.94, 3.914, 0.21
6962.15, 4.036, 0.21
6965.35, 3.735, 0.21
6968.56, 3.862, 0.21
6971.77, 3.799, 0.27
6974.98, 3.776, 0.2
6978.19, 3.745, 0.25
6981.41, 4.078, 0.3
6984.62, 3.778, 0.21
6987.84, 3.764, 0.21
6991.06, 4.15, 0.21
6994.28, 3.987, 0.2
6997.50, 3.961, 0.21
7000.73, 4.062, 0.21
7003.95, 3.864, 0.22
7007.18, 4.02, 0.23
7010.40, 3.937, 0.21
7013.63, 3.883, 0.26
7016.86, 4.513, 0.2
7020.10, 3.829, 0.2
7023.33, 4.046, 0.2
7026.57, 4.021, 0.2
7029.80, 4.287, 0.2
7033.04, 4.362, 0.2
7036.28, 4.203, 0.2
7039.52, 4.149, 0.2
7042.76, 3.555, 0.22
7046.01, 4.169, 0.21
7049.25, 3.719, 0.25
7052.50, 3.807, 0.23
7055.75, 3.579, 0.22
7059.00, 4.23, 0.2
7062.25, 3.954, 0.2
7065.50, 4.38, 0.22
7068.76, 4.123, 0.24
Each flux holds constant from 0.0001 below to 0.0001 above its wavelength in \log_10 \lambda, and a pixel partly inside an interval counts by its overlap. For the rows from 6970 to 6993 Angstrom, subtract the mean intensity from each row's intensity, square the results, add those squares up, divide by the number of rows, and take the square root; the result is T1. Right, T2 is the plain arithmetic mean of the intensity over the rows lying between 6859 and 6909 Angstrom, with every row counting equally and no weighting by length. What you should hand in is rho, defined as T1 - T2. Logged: -3.61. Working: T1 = 0.16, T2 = 3.76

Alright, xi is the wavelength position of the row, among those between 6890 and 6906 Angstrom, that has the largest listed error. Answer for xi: 6891.97 Angstrom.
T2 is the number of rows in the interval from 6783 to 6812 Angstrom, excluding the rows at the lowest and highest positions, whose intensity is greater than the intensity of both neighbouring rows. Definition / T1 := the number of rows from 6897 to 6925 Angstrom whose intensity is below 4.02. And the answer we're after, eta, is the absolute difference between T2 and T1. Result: 4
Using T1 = 7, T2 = 3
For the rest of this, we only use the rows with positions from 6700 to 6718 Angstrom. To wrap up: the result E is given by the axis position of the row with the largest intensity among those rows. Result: 6710.32 Angstrom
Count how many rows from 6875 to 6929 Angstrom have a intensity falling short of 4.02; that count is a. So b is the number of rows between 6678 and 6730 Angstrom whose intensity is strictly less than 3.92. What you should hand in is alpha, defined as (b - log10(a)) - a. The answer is -15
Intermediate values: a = 14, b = 0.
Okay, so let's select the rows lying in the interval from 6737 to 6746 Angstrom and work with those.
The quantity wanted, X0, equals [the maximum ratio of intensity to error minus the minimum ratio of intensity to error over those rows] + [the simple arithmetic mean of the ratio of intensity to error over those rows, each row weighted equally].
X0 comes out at 20.0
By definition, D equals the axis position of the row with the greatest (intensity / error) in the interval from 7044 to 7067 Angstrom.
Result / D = 7059.00 Angstrom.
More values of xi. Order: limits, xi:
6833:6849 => 6835.07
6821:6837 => 6831.92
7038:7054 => 7049.25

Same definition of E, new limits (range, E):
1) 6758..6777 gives 6766.17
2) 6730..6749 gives 6747.50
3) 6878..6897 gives 6891.97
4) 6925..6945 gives 6942.93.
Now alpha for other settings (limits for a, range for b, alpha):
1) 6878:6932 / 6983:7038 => -10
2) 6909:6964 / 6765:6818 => -11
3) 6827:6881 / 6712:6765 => -16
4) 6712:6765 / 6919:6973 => 9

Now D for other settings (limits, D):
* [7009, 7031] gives 7016.86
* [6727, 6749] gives 6747.50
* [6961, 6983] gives 6962.15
